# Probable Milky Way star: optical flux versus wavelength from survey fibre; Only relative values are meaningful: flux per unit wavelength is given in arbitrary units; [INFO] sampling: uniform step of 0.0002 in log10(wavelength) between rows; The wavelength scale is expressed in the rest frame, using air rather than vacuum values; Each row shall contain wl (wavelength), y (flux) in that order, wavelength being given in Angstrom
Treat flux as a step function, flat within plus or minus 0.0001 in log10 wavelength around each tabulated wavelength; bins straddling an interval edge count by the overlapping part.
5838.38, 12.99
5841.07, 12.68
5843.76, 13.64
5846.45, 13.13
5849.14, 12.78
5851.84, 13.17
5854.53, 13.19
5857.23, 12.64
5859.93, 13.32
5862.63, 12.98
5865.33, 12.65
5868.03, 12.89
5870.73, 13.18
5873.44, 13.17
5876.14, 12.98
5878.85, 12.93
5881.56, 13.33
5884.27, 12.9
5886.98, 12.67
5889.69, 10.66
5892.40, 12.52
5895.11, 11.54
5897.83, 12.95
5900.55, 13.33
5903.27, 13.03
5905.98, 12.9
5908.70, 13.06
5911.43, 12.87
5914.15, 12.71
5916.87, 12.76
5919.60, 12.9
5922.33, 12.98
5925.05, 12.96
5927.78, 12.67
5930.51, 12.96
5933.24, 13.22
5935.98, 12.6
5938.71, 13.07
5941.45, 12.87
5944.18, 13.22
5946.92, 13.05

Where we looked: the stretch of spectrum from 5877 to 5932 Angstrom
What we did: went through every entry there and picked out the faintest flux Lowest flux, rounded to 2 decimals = 10.66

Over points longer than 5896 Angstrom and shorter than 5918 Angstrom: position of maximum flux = 5900.55 Angstrom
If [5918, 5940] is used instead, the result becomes 5933.24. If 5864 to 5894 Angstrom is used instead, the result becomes 5881.56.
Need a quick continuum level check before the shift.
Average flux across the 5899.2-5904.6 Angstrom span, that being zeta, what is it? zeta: 13.18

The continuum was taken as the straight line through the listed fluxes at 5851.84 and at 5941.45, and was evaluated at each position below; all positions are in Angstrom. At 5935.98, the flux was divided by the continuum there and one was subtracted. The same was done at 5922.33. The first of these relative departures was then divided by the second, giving -6.3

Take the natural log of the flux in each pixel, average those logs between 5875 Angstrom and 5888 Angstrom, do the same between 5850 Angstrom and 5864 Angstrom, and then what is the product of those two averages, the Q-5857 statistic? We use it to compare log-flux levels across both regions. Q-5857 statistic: 6.58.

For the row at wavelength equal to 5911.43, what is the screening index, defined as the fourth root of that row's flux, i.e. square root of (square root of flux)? 1.89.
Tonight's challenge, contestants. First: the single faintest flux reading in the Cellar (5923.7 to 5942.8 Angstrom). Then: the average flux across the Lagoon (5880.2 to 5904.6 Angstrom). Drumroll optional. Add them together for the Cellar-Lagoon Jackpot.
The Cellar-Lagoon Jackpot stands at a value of 25.1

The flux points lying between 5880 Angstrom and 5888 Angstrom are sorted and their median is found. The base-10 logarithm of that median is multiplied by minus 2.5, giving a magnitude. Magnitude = -2.78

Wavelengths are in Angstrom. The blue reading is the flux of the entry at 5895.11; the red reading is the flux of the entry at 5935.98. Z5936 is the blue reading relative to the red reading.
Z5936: 0.92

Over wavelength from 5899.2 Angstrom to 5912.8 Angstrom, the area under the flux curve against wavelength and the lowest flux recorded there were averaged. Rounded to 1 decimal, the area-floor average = 95.1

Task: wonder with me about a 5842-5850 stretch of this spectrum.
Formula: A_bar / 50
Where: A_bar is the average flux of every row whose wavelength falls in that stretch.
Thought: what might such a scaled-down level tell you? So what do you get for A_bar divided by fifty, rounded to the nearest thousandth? 0.264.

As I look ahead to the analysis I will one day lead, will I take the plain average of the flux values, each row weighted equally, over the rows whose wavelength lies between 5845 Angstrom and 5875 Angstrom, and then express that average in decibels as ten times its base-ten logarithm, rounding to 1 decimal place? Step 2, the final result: 11.1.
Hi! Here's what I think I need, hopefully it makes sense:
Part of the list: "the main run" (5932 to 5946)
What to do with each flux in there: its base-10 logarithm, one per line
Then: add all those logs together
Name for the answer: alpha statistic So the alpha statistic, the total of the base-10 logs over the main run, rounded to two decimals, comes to 5.57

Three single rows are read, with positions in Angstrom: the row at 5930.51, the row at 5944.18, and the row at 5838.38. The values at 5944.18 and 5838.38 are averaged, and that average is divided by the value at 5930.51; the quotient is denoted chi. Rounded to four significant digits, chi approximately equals 1.011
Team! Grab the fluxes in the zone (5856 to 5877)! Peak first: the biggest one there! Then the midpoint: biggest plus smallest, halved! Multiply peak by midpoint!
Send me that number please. 173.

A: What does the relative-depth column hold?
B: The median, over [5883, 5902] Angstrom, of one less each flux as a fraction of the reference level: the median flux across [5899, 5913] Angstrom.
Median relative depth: 0.028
